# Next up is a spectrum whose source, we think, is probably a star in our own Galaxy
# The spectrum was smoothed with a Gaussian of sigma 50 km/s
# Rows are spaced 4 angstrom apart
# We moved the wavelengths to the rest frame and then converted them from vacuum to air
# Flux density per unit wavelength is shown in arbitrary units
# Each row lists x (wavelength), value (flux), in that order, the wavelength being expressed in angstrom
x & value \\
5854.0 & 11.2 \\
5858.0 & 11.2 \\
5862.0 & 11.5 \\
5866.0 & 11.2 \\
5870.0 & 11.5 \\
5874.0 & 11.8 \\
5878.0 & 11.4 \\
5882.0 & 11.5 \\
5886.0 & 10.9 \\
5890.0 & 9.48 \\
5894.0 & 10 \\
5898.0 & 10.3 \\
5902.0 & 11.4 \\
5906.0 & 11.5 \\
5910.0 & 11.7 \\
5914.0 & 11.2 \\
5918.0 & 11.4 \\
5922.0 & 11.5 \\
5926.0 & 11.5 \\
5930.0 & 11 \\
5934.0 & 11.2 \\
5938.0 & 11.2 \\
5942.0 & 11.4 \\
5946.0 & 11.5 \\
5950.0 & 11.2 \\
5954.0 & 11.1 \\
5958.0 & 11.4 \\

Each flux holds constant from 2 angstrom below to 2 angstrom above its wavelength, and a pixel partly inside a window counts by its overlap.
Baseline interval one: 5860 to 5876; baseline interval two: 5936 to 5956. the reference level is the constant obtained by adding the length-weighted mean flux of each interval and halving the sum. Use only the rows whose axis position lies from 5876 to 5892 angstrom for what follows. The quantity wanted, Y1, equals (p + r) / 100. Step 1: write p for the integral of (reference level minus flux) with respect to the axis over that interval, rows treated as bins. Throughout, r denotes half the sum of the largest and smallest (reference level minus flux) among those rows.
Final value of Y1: 0.10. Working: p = 9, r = 0.90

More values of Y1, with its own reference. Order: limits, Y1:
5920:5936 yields 0.02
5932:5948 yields 0.01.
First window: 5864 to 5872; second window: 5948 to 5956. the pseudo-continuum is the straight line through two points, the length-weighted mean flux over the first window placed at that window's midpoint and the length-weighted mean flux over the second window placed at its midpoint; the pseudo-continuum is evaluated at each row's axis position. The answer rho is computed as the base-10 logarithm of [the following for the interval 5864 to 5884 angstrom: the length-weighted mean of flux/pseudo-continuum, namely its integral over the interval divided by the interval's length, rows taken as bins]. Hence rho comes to 0.005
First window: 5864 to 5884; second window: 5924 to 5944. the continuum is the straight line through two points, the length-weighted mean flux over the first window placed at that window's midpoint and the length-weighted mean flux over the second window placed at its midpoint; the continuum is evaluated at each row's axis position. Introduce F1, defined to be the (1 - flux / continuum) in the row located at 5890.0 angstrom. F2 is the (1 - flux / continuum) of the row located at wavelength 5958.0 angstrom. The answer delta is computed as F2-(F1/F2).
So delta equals 8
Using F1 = 0.170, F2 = -0.020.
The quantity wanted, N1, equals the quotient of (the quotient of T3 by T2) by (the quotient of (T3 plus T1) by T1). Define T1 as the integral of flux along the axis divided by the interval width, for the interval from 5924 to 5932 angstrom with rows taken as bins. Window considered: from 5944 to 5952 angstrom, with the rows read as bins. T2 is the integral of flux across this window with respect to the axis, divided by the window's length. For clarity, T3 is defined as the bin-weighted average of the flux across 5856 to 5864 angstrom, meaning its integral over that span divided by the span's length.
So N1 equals 0.4978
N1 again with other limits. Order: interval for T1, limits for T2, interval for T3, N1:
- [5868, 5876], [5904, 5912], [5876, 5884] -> 0.4978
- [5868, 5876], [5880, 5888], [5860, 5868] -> 0.5133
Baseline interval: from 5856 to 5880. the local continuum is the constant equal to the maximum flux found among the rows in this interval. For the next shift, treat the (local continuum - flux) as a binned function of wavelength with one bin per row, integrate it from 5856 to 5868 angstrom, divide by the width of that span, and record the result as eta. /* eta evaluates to 0.50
